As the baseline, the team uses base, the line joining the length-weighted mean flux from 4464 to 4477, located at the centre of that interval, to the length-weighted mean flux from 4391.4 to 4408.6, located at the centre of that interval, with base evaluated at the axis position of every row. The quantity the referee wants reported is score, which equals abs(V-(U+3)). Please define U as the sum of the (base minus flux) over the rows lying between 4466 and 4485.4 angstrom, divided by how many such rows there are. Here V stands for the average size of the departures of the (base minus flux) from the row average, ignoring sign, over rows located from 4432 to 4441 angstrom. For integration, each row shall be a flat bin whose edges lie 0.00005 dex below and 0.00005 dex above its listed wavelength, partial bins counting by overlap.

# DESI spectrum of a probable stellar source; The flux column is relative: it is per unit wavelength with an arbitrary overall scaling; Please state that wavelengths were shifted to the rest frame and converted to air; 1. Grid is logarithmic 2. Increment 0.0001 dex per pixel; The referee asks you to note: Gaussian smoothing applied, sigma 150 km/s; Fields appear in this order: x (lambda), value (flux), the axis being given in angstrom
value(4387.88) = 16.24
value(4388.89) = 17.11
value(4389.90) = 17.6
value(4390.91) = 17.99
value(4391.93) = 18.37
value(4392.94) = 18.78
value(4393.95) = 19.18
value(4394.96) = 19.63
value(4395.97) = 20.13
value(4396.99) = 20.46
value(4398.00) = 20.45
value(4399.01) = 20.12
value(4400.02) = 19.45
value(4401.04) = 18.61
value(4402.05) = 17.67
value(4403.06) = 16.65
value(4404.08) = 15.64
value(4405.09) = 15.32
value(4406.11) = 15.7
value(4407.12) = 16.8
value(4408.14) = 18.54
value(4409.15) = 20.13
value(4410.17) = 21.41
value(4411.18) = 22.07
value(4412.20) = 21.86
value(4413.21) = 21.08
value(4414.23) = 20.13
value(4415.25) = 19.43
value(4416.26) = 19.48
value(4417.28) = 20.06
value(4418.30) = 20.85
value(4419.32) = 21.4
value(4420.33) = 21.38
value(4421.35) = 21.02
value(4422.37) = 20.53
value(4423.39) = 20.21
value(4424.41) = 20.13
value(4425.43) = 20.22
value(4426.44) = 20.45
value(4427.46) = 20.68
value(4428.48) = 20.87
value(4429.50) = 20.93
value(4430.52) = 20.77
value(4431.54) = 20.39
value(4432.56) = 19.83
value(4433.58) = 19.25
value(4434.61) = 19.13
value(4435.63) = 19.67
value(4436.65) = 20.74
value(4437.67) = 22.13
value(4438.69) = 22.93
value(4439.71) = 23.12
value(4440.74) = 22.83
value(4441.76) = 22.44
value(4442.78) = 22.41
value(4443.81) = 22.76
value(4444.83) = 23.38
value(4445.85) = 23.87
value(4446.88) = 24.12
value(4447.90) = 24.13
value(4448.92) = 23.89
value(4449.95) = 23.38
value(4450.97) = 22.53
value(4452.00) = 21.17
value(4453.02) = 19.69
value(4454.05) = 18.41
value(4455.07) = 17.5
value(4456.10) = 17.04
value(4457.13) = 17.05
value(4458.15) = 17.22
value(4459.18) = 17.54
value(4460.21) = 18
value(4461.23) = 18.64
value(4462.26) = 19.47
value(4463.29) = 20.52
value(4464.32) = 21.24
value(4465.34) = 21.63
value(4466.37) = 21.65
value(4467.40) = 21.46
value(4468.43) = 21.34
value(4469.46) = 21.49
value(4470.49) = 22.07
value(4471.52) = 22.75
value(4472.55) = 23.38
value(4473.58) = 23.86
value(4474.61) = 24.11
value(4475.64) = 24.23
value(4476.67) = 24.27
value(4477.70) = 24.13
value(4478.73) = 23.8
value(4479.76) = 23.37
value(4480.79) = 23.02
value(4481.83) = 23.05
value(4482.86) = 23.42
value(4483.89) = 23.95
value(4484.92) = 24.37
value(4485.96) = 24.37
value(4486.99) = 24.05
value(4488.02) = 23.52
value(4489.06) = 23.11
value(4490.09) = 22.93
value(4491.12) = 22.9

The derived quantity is 1.4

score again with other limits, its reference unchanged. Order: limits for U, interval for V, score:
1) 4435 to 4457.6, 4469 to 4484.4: 1.9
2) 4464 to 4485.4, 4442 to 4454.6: 1.3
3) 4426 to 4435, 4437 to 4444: 2.6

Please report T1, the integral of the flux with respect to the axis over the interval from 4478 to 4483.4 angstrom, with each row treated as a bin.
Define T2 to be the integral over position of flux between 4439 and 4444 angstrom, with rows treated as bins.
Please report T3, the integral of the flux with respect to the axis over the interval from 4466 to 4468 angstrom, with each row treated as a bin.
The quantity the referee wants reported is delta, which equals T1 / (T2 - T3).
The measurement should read 1.8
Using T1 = 126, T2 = 113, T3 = 43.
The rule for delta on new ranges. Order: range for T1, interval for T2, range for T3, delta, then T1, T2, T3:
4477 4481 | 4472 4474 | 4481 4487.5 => -0.9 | 95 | 47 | 155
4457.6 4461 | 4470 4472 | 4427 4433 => -0.8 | 60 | 45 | 124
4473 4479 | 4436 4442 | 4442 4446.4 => 4.5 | 145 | 134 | 101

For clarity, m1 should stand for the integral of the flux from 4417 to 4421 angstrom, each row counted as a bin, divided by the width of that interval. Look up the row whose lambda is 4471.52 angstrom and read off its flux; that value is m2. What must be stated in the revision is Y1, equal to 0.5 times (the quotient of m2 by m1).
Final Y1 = 0.54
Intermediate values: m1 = 21.0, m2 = 22.75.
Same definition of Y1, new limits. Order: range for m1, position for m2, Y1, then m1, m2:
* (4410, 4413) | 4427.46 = 0.47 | 21.8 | 20.68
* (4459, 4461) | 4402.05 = 0.49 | 18.0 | 17.67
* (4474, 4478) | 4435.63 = 0.41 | 24.2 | 19.67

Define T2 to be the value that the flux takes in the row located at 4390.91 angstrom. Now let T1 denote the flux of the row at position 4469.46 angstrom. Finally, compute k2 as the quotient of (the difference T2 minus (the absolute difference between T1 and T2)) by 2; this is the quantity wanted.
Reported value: 7.2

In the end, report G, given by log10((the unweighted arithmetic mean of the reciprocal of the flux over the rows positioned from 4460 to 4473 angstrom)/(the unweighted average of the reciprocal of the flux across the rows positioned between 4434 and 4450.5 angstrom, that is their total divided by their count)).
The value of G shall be 0.030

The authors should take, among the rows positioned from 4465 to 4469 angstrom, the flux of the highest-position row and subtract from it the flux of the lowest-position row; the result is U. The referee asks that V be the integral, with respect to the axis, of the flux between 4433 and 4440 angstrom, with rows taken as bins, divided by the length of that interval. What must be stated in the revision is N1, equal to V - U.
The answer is 21.2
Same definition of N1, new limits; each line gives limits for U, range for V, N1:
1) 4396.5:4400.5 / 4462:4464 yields 21.1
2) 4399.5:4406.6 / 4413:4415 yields 24.1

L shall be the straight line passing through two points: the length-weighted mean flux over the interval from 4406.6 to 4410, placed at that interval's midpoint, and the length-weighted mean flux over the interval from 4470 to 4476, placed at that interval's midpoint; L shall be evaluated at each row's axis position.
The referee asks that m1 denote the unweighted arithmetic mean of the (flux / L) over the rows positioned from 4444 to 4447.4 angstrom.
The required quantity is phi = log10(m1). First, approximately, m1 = 1.109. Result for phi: 0.045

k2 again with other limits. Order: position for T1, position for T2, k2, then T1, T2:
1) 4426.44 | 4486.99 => 10.2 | 20.45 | 24.05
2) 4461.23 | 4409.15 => 9.3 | 18.64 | 20.13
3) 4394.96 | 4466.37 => 9.8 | 19.63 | 21.65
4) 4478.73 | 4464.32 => 9.3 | 23.8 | 21.24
